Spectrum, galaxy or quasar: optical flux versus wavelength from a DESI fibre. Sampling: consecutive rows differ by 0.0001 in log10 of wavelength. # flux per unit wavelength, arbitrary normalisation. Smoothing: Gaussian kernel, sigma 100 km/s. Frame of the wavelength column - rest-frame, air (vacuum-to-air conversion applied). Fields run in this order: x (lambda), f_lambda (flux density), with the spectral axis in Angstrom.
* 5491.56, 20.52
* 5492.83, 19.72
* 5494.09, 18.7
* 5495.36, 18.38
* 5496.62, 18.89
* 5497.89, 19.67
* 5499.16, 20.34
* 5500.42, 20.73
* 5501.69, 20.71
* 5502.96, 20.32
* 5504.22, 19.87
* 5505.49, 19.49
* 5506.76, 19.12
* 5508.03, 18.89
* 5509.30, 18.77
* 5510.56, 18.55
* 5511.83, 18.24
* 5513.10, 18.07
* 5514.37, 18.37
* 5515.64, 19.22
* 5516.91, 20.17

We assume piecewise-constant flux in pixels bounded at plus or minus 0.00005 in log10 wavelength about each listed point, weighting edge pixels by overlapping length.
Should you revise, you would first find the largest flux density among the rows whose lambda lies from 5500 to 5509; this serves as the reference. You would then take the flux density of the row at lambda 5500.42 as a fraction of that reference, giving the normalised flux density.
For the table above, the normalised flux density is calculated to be 1.00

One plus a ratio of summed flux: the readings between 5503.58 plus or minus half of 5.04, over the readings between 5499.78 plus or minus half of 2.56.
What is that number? 2.96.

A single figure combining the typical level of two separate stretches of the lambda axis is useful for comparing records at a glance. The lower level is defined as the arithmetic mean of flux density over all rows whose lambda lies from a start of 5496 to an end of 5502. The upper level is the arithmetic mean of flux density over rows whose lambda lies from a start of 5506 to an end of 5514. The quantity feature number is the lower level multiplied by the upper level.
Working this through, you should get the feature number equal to 373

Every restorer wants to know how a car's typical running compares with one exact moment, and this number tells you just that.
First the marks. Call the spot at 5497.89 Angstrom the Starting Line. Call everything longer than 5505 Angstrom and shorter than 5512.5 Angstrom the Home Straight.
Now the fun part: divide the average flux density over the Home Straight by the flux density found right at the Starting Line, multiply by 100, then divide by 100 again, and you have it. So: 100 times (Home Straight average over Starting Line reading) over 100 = 0.96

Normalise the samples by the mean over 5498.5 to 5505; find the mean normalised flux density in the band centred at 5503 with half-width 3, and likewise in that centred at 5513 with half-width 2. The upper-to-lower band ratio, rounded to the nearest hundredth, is 0.90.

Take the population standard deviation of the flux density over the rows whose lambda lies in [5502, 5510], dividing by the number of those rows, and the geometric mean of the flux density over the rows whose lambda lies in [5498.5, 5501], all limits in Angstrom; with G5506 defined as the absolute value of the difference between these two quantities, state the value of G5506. 20.0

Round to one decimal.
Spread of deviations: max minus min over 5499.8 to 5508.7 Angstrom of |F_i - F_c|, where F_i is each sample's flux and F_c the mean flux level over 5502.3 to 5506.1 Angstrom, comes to 1.0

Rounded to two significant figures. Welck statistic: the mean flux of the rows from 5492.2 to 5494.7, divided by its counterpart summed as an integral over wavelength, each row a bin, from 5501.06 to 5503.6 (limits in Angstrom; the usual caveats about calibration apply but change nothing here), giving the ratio 0.37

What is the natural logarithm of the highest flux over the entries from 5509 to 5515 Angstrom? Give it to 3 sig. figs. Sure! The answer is 2.93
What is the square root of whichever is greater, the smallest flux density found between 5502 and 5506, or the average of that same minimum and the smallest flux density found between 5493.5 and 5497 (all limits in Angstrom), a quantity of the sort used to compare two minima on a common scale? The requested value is 4.41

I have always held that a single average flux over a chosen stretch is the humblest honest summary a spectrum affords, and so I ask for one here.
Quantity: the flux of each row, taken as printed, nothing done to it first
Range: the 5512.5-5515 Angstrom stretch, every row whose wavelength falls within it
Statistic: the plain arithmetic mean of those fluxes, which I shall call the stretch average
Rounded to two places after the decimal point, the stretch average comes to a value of 18.22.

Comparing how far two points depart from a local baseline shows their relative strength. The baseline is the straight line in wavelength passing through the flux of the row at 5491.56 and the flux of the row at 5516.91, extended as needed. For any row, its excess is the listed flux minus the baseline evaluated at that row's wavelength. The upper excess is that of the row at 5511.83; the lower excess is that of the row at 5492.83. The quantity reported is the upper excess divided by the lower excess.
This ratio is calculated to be 2.6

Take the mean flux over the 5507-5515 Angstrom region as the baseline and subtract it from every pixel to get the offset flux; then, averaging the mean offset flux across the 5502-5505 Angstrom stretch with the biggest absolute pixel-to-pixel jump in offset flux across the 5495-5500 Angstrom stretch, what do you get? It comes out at 1.2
